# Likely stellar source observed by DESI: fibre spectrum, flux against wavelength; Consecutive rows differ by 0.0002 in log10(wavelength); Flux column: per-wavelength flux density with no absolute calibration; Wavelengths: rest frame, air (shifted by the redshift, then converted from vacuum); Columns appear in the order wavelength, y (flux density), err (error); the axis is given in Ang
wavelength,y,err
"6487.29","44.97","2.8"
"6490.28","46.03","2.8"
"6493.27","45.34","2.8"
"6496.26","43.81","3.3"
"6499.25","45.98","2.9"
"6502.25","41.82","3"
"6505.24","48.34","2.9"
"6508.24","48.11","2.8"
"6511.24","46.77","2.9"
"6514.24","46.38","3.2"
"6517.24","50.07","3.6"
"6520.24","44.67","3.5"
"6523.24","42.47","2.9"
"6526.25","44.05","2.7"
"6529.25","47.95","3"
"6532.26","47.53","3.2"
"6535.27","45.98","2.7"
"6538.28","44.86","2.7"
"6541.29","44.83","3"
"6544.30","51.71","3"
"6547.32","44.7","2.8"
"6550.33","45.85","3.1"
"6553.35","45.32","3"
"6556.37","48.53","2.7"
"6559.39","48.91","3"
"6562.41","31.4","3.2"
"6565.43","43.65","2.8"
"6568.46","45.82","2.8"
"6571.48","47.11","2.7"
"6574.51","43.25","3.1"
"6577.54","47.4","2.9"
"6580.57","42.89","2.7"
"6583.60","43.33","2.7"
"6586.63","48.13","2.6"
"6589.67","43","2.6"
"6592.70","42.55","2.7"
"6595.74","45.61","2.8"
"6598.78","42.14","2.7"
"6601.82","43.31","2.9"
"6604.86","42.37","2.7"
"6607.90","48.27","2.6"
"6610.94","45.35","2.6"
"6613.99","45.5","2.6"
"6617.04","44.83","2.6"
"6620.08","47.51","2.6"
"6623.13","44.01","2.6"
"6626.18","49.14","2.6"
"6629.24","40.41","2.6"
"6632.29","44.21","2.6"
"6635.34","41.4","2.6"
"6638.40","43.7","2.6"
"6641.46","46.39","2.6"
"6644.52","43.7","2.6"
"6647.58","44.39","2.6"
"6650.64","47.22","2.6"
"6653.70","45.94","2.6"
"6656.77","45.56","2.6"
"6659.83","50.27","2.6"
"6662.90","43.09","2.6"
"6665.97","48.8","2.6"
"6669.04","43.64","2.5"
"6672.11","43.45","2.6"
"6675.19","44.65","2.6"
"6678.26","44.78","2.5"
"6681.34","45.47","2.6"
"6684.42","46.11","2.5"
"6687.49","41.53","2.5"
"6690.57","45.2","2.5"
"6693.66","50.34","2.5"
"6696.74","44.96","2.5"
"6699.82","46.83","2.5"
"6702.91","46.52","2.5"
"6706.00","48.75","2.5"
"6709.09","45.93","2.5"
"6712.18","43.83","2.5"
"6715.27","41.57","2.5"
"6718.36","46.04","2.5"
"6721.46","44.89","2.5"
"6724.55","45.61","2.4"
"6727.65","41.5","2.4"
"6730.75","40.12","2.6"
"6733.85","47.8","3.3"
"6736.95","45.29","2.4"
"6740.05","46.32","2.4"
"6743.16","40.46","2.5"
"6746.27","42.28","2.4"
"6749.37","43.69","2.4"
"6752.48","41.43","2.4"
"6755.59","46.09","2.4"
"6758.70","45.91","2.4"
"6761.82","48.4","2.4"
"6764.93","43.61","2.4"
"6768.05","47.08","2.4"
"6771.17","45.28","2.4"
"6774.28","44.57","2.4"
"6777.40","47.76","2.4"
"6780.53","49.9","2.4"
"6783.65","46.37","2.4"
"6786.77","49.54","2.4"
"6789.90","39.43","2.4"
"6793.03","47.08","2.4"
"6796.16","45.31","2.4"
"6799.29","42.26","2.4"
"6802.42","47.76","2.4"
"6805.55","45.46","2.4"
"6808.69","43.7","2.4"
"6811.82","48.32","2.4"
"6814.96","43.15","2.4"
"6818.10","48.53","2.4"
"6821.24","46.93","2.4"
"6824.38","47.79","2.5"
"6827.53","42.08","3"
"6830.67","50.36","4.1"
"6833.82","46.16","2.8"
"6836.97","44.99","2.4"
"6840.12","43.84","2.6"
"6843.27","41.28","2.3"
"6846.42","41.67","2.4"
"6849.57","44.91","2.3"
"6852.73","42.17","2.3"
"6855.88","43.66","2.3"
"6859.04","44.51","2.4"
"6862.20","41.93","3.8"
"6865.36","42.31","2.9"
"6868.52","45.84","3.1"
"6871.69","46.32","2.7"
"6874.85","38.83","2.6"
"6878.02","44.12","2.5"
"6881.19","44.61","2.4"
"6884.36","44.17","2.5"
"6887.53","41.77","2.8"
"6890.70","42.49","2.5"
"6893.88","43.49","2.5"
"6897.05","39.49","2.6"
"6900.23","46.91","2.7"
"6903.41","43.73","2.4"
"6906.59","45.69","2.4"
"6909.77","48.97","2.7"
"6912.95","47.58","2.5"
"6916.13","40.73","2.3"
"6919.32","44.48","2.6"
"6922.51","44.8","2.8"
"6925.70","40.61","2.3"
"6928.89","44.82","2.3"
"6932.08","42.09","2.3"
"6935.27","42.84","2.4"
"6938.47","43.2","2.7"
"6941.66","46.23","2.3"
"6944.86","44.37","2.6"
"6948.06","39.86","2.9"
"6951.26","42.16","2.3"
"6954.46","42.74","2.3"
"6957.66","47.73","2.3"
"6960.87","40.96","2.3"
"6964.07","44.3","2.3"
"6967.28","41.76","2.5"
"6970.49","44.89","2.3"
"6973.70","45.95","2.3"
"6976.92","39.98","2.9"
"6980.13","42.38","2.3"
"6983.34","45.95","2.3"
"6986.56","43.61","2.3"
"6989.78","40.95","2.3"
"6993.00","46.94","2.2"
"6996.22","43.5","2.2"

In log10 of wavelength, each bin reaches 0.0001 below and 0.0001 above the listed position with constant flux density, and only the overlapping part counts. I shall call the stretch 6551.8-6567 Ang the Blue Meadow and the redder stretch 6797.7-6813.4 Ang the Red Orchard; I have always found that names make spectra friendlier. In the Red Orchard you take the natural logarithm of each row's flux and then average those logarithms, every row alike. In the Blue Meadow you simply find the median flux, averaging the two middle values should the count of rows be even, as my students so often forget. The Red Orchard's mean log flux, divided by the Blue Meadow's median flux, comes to 0.084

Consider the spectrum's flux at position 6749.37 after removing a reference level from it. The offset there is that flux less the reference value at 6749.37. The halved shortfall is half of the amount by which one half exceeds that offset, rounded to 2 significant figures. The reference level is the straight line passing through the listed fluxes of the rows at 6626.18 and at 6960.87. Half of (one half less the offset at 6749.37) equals 1.5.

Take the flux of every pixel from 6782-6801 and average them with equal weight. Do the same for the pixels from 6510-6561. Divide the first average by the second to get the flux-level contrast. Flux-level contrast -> 0.97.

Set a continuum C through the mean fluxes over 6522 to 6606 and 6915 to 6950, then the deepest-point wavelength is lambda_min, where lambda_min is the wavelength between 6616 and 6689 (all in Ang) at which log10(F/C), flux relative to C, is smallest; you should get 6629.24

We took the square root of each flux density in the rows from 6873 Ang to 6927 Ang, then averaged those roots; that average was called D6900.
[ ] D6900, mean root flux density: 6.61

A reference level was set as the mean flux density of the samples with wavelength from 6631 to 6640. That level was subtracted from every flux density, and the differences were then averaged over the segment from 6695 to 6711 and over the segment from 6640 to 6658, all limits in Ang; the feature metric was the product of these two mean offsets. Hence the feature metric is 8.5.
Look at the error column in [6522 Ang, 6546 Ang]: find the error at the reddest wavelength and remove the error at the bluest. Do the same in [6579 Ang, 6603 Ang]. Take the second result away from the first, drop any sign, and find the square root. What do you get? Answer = 0.32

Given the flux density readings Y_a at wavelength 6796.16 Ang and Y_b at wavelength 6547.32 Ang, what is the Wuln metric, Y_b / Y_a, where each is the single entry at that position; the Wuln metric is 0.99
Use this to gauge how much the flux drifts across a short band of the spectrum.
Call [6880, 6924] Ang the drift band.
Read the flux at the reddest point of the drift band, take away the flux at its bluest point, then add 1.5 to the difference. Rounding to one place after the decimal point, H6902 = 1.7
